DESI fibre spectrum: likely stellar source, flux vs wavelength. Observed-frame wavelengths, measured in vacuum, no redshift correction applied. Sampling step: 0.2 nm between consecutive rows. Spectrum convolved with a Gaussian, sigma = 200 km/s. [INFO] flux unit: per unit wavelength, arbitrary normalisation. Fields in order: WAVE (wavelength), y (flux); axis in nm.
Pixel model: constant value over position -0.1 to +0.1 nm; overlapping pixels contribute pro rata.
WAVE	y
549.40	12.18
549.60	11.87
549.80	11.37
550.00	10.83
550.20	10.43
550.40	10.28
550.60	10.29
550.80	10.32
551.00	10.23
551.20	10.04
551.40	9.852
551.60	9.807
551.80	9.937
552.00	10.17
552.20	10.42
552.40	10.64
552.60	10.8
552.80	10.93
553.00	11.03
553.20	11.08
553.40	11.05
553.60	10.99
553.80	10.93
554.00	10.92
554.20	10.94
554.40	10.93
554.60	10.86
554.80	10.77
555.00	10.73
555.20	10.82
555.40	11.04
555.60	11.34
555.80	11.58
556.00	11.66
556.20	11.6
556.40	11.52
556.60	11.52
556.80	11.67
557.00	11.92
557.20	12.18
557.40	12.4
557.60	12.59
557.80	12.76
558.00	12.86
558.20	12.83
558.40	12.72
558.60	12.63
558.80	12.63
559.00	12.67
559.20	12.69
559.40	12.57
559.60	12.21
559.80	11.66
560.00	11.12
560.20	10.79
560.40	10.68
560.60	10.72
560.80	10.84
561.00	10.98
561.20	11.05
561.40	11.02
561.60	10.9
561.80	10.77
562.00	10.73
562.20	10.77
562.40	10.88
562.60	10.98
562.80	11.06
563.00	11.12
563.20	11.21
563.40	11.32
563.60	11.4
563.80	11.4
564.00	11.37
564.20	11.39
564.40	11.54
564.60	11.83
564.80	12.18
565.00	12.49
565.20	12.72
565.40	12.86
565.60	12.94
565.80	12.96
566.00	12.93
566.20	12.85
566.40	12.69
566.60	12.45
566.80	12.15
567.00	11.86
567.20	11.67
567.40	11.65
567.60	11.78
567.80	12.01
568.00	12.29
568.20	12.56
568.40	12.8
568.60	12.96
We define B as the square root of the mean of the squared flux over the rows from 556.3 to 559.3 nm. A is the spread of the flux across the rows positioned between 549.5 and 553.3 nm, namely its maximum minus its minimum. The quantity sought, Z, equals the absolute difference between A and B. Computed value 10.3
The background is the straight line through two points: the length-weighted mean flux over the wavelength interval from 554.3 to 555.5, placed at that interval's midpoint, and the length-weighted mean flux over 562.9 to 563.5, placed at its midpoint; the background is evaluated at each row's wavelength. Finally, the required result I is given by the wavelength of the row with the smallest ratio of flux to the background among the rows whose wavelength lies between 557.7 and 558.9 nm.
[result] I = 558.80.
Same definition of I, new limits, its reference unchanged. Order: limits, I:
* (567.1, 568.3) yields 567.40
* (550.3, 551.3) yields 551.20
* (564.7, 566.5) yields 564.80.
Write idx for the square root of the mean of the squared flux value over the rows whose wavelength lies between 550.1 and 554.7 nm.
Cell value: 10.6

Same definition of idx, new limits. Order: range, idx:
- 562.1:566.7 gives 11.9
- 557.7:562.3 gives 11.7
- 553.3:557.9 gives 11.4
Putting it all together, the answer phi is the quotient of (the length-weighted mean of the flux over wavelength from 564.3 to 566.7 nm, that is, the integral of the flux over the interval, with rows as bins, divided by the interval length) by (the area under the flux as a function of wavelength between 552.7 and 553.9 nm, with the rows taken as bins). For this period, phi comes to 0.95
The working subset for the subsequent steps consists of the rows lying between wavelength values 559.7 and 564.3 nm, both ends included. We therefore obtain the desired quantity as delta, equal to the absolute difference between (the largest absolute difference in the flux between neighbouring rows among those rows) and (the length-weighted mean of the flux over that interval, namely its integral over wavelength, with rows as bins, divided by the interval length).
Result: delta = 10.5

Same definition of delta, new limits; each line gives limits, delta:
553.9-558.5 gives 11.4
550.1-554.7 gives 10.3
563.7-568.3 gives 11.8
